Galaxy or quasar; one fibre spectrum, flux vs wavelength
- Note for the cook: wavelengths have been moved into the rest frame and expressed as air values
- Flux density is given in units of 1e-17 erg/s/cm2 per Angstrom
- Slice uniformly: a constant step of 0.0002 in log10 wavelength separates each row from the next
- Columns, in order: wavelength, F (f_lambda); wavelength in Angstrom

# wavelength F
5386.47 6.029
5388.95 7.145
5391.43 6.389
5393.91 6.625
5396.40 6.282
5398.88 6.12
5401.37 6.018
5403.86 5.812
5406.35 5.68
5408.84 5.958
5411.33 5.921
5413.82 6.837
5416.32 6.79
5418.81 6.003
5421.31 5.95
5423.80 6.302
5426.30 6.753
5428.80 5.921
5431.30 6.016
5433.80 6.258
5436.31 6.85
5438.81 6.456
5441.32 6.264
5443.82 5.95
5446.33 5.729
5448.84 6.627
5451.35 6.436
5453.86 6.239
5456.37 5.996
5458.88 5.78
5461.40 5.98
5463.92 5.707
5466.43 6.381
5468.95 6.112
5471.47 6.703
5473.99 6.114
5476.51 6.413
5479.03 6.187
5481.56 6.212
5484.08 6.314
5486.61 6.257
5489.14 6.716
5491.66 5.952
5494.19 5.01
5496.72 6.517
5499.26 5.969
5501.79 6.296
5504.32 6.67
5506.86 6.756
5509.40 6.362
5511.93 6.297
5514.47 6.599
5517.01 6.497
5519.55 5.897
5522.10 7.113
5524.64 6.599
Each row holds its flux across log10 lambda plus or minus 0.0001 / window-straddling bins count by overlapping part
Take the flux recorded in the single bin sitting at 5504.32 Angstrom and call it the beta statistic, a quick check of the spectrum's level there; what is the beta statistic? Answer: 6.67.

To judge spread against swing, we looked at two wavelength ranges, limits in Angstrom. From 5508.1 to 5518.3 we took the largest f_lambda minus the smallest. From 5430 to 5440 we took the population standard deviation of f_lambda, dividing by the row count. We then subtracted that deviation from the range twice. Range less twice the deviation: -0.31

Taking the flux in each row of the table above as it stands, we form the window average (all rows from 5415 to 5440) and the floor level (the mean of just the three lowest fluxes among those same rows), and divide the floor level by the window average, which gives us 0.941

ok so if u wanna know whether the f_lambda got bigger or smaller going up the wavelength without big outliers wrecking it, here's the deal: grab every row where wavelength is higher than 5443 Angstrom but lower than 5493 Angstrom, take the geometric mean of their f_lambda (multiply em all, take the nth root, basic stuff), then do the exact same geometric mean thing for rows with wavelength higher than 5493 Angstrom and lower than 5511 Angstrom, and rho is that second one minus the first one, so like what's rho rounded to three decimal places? 0.016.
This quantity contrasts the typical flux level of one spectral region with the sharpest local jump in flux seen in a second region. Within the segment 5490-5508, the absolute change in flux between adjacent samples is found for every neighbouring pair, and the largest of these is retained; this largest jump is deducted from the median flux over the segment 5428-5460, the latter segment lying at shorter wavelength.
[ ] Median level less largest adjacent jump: 4.73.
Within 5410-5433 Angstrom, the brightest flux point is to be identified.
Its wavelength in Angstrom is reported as 5413.82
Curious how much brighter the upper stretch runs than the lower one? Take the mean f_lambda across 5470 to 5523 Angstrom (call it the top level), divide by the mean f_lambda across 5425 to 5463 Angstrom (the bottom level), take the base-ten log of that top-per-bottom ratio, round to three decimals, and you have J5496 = 0.008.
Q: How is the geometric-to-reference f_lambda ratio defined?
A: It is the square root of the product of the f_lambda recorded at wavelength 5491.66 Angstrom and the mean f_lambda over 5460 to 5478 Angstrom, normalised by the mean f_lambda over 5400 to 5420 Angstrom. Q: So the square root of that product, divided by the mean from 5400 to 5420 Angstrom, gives 0.99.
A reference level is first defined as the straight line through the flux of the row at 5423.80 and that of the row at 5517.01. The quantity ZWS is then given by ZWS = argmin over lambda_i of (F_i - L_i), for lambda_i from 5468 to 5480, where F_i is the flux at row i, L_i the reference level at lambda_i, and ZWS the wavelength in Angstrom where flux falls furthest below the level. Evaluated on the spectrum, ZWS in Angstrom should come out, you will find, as 5473.99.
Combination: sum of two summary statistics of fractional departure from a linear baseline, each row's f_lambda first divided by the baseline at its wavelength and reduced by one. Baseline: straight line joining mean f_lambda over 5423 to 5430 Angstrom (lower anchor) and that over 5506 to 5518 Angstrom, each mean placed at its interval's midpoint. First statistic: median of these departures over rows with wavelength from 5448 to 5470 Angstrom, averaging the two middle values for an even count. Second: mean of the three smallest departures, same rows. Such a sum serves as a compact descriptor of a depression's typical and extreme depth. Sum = -0.14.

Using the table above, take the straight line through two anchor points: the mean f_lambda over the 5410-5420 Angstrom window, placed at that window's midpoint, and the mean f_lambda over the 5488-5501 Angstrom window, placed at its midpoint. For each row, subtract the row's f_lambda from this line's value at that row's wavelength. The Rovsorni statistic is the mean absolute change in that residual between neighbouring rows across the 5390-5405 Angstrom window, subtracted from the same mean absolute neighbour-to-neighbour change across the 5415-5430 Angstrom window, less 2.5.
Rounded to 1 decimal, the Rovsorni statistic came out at -2.2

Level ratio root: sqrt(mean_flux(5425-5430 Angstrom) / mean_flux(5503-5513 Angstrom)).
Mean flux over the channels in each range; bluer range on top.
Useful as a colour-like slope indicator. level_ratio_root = 0.99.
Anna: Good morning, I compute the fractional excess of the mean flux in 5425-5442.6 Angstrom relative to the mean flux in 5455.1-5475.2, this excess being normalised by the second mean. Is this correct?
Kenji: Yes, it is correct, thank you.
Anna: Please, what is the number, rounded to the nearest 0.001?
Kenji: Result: 0.043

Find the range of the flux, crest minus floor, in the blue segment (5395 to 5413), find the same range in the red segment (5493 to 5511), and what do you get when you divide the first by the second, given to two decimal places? 0.34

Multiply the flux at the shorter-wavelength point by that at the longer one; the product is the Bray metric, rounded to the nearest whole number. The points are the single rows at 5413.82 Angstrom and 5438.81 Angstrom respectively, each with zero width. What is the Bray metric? 44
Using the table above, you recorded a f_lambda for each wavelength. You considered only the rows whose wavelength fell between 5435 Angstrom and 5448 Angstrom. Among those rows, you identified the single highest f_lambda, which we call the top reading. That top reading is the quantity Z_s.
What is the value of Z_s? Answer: 6.85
